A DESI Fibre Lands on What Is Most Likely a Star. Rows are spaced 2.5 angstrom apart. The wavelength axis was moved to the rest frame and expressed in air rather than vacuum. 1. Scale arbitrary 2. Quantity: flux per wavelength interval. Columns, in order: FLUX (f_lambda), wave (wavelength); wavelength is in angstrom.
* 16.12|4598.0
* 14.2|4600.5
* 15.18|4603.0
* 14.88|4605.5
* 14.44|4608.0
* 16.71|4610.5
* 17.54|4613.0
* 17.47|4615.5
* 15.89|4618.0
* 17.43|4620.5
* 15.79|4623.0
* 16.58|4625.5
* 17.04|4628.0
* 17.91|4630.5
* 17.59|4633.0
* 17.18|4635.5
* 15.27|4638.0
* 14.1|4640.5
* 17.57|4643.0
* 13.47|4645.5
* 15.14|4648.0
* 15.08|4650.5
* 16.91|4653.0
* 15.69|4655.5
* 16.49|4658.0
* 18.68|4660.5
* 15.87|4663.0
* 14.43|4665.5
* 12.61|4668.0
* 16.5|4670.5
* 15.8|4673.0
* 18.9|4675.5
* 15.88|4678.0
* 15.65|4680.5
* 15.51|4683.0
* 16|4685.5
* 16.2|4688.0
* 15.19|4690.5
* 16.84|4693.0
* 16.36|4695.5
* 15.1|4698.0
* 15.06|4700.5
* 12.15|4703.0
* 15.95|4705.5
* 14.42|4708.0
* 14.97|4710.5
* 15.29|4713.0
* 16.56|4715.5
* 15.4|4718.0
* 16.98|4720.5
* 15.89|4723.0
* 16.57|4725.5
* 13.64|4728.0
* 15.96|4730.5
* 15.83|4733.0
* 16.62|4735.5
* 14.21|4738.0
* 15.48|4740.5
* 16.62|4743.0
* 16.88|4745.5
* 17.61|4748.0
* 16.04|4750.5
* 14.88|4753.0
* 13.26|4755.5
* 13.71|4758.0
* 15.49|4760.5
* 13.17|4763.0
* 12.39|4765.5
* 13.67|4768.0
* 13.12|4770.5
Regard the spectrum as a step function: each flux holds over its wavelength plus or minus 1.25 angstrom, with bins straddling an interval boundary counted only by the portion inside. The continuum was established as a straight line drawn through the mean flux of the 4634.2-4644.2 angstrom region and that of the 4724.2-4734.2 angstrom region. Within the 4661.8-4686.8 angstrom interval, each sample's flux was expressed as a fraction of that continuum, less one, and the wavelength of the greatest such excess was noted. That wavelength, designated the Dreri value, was 4675.5 angstrom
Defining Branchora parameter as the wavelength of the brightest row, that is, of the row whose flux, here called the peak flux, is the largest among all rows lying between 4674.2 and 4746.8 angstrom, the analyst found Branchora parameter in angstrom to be 4675.5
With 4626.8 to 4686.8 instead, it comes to 4675.5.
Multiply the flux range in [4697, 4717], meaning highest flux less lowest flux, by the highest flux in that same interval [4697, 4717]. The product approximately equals 73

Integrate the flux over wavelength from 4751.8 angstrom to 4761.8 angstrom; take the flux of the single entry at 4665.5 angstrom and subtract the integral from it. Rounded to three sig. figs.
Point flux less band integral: -129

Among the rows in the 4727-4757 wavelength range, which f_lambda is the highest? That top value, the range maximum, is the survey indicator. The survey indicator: 17.61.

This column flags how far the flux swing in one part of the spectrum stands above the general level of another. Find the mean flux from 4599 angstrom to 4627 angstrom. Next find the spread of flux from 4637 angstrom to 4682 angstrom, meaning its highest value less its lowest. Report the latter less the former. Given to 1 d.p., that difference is -9.7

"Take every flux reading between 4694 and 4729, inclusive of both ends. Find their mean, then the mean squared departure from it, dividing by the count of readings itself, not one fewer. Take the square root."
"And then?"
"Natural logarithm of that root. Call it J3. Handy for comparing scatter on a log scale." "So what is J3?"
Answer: 0.216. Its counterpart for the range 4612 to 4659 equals 0.218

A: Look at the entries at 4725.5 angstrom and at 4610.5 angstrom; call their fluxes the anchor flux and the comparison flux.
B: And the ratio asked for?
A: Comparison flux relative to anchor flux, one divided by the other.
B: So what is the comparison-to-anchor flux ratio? 1.01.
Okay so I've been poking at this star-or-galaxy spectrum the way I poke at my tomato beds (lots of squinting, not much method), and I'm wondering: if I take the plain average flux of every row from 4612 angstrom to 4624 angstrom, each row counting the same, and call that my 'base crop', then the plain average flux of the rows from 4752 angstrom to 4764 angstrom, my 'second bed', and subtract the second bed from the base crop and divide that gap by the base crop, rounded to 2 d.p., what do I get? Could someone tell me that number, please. 0.16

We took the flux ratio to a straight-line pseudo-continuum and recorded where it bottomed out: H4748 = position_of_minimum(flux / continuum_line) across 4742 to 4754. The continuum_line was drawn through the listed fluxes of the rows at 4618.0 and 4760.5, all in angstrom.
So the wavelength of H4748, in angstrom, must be 4753.0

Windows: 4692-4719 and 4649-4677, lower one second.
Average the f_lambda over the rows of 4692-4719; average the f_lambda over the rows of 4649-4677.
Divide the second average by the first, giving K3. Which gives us 1.05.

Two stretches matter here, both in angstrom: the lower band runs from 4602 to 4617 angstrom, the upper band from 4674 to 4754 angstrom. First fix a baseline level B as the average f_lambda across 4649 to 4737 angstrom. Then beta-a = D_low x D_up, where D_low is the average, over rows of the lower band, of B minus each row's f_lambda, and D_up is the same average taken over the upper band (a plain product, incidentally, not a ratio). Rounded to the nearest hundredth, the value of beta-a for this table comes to 0.01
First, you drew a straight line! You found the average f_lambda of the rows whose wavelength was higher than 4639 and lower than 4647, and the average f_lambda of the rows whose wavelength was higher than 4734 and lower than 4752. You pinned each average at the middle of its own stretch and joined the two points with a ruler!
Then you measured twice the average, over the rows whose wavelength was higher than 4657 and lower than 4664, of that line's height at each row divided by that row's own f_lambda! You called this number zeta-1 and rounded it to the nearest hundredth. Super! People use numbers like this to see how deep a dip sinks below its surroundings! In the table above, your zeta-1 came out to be 1.80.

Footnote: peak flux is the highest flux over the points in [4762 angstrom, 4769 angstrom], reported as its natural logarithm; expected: 2.62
